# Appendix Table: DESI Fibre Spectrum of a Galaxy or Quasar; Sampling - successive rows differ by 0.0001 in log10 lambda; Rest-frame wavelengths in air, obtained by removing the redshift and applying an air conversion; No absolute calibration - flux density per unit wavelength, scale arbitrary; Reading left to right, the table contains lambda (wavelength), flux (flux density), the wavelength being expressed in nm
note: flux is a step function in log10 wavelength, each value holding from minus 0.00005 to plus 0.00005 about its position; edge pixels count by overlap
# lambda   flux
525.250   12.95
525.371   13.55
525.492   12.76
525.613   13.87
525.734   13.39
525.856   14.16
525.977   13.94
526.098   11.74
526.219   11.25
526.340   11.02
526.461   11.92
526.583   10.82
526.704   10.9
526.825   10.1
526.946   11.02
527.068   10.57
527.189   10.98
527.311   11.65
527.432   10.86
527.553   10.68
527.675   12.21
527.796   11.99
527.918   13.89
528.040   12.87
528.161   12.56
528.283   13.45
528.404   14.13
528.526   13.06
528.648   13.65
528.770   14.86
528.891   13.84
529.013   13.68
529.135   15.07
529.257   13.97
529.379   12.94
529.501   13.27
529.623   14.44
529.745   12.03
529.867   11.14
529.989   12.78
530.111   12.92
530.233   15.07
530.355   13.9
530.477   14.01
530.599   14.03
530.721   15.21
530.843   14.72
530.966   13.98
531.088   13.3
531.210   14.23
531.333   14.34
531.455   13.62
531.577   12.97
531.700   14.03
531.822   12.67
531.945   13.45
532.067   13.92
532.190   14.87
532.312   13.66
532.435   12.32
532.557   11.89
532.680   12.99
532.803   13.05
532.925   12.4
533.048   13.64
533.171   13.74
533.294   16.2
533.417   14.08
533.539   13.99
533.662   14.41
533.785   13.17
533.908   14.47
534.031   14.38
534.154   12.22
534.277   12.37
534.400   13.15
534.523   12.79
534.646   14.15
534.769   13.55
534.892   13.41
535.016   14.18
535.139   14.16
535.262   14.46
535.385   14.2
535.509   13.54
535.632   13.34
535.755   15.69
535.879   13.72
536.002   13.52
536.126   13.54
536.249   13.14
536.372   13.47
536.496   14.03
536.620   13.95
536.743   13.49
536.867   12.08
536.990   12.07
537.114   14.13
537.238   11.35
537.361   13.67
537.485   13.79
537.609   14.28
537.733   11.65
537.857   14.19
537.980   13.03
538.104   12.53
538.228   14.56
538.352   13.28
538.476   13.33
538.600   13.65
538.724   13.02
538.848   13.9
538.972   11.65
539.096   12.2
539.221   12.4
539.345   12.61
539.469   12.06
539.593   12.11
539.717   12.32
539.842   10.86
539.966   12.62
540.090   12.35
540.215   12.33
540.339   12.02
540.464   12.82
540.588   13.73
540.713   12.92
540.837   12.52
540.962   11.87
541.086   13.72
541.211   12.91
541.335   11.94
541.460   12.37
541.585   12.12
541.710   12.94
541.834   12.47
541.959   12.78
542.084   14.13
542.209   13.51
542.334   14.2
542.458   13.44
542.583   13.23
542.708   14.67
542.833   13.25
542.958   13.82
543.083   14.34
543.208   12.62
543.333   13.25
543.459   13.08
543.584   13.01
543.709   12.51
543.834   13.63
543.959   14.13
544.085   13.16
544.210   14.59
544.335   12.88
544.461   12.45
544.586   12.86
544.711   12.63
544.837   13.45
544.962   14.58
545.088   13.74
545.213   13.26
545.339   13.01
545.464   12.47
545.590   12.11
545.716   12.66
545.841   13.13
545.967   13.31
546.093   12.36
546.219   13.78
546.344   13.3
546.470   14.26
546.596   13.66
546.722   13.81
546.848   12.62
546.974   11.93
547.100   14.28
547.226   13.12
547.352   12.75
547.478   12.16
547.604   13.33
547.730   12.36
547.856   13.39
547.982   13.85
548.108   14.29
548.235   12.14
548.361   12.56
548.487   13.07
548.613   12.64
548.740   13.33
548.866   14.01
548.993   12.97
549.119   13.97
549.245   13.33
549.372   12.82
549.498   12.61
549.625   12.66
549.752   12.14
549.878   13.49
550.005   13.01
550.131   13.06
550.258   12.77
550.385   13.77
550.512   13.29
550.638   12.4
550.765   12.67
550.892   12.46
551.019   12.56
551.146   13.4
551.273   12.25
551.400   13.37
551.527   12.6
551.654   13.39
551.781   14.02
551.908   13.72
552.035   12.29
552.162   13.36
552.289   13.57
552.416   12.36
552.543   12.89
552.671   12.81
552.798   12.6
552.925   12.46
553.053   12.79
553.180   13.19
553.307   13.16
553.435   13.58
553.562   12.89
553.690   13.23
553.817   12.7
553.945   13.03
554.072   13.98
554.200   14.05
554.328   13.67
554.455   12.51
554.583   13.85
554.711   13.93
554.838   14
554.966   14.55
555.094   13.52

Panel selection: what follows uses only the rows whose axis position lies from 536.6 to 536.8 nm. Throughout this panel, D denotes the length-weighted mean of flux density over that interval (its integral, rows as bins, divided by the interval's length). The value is 13.7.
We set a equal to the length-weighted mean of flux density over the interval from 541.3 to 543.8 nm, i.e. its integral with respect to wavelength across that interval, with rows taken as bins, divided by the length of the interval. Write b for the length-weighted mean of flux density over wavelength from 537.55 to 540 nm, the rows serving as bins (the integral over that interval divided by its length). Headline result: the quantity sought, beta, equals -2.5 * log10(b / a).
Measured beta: 0.032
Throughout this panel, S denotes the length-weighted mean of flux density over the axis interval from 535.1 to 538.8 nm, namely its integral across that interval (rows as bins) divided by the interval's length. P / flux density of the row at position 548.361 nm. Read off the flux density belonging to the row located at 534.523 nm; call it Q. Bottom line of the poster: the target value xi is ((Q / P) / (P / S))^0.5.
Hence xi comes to 1.05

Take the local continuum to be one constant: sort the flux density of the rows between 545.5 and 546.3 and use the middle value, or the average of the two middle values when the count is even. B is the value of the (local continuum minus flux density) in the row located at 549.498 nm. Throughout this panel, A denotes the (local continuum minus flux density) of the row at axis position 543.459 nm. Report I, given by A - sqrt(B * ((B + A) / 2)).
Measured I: -0.3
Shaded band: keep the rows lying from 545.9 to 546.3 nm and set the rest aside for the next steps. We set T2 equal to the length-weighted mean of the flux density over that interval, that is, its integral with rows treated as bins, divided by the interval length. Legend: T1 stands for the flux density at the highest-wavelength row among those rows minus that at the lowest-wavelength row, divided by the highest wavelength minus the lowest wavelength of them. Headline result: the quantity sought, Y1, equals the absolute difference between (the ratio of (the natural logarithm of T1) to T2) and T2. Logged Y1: 13.1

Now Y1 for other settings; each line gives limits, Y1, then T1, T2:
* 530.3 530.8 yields 14.2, 3.6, 14.3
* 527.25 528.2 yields 12.1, 1.1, 12.1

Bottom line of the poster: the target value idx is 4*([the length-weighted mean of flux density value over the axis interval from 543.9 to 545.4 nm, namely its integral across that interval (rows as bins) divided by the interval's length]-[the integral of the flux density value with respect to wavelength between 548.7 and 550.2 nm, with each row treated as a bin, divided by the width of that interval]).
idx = 1.1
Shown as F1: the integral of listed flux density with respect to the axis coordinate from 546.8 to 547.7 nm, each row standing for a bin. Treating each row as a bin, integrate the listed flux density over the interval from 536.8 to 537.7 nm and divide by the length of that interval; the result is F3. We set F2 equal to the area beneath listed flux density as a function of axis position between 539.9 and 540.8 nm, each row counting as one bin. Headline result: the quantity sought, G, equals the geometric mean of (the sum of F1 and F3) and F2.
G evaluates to 16.7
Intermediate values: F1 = 11.6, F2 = 11.4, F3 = 13.0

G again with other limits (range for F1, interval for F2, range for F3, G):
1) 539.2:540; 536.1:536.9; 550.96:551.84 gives 15.6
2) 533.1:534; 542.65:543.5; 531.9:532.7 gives 17.4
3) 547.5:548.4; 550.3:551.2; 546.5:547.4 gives 17.1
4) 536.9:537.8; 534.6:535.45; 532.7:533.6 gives 17.4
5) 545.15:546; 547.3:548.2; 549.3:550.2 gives 16.8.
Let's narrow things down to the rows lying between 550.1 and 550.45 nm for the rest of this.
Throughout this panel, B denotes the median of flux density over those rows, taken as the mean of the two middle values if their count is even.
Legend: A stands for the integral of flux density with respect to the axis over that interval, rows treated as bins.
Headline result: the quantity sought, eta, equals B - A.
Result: 8.4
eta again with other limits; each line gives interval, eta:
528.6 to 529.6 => -0.2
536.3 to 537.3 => 0.4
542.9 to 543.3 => 8.4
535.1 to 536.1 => -0.1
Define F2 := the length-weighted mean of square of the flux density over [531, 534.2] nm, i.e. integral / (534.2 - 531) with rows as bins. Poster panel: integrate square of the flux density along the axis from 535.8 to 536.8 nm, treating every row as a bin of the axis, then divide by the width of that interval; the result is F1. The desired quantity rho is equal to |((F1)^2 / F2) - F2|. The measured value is 1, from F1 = 186.2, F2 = 187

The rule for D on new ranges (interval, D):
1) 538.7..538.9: 13.5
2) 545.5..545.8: 12.4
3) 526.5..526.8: 10.8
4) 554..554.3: 13.9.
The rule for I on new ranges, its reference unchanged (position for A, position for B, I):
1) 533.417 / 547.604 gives -1.8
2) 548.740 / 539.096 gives -0.7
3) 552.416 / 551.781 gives 0.0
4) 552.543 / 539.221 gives -0.3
